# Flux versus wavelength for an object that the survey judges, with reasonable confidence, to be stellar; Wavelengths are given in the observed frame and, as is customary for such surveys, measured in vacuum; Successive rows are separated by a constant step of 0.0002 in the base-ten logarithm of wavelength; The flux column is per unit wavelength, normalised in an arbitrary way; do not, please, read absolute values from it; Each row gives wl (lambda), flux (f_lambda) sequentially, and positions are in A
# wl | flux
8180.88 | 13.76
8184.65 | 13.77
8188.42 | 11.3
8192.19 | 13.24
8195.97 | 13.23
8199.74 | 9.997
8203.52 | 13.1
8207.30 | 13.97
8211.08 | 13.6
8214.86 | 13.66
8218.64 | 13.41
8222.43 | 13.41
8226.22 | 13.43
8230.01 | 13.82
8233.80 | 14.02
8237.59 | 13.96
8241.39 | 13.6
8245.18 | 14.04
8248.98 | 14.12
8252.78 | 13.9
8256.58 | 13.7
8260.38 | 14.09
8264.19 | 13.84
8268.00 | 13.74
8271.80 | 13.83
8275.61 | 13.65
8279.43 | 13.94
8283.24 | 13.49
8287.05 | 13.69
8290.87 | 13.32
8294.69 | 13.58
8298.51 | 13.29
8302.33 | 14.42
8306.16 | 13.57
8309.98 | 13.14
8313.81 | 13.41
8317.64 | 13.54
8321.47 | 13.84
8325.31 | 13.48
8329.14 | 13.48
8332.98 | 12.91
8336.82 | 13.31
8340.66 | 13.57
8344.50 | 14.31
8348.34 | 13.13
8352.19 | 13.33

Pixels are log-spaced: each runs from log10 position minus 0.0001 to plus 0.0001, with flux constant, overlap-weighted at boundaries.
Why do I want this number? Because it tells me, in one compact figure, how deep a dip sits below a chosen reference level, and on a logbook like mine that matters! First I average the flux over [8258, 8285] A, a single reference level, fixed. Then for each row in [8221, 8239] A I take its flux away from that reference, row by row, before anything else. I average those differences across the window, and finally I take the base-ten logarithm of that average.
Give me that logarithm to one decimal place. -1.2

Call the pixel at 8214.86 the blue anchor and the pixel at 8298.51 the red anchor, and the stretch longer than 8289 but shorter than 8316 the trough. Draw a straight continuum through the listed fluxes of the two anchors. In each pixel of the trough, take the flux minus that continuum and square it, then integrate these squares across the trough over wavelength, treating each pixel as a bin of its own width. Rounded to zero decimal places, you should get 6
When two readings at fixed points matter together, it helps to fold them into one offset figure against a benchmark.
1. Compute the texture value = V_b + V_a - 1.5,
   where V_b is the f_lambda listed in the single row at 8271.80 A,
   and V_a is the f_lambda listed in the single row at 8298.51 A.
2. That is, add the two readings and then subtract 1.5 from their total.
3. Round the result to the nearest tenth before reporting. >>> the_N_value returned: 25.6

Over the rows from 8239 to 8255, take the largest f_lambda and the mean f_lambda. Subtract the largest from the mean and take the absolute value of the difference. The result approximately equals 0.21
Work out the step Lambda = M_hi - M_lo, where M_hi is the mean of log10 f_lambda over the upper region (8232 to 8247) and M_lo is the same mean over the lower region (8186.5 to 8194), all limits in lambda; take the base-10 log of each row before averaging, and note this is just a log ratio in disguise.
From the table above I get 0.056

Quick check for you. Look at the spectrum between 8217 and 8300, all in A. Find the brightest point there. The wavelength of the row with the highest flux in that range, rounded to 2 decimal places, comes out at 8248.98 A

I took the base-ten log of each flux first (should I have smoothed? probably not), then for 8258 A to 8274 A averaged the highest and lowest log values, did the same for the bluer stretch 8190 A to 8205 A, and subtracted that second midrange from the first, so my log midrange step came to 0.08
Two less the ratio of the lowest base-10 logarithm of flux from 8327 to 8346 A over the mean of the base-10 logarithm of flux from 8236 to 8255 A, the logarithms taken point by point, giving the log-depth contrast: 1.03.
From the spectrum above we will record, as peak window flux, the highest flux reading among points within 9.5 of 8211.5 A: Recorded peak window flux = 13.97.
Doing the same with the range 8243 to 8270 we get 14.12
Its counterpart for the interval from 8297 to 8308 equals 14.42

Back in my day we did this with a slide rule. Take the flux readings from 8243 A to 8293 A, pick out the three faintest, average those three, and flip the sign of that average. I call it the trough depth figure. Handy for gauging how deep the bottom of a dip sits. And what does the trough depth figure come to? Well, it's -13.5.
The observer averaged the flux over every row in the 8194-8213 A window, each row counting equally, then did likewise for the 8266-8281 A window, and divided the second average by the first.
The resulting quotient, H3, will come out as 1.08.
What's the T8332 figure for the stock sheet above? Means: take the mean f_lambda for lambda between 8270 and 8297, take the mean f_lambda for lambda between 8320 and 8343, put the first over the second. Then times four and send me 4.06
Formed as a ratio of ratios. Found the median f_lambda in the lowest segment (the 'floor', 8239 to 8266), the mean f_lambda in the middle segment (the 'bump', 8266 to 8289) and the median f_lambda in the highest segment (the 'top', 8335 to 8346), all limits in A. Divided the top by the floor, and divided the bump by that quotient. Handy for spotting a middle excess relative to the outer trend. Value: 14.1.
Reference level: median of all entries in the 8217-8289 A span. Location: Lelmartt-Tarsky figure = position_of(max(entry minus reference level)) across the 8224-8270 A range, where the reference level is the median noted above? 8248.98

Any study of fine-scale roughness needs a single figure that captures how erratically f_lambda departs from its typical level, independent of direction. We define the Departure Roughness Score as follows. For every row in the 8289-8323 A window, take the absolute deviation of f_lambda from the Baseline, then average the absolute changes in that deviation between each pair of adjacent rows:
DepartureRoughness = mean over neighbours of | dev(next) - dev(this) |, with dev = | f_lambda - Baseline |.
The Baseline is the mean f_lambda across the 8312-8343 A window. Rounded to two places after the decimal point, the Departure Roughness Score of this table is 0.31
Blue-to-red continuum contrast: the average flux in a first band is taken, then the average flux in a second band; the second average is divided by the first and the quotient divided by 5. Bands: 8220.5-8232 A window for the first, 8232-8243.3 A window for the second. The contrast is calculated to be 0.205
